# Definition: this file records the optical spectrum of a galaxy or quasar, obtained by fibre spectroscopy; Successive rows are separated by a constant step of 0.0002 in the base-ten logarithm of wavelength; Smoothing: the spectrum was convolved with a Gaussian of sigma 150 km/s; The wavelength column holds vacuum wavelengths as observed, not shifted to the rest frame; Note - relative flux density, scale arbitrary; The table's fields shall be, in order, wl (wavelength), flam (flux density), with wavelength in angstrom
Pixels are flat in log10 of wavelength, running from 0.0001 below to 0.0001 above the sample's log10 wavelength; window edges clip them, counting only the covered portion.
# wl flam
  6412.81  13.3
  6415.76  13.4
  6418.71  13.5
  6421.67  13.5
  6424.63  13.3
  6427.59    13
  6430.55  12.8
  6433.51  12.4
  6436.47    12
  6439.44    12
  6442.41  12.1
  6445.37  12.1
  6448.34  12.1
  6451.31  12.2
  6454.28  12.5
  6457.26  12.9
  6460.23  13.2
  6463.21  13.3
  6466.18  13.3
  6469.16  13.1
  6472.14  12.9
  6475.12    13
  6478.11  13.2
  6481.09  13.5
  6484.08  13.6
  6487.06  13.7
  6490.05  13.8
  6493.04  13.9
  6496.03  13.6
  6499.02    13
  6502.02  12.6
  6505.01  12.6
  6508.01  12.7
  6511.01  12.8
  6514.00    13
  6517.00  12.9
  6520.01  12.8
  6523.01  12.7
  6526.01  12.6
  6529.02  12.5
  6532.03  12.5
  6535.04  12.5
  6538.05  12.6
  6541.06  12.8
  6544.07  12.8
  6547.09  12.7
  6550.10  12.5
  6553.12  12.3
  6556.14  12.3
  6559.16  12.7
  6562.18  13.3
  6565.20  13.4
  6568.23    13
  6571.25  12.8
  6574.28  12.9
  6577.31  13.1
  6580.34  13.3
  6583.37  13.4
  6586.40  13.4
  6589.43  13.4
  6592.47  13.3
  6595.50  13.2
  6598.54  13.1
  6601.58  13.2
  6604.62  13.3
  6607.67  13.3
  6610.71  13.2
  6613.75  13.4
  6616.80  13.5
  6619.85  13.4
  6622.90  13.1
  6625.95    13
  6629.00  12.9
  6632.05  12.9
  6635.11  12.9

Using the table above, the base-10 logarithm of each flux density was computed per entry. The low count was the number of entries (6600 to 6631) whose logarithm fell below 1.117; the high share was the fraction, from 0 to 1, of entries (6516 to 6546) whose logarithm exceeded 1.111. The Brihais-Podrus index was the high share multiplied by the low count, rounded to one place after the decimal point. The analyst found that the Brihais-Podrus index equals 0.0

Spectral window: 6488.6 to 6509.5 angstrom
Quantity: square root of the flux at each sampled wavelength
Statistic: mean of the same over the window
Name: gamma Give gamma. 3.63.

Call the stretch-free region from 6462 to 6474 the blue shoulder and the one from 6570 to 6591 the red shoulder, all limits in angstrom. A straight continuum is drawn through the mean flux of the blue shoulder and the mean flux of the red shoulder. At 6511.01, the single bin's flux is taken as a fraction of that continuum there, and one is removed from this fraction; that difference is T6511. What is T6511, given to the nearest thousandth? -0.028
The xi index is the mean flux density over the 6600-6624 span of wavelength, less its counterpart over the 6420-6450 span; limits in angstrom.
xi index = 0.8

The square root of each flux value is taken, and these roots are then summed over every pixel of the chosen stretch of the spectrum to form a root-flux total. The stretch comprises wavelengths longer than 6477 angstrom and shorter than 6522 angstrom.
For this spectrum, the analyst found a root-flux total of 54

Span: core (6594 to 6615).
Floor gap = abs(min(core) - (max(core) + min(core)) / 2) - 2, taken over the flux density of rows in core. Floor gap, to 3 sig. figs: -1.85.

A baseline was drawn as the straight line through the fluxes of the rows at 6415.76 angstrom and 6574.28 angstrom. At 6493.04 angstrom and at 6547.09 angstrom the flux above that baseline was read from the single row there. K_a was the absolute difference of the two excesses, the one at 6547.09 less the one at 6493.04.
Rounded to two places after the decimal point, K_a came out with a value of 1.03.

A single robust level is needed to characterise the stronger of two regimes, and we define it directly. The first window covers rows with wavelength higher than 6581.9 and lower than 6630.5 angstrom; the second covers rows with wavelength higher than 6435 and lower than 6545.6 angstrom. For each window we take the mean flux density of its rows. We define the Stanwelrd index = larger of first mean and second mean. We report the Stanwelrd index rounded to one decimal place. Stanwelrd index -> 13.3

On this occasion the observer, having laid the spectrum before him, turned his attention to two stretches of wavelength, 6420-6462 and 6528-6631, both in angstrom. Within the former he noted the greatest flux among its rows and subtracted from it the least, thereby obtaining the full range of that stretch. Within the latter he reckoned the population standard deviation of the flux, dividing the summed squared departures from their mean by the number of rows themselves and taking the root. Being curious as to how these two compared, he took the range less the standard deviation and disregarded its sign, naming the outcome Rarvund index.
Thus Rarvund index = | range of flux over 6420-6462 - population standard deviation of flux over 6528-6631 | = 1.15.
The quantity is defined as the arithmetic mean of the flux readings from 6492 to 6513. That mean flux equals 13.0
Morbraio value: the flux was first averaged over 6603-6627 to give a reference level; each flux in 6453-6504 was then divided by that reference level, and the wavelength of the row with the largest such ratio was 6493.04 angstrom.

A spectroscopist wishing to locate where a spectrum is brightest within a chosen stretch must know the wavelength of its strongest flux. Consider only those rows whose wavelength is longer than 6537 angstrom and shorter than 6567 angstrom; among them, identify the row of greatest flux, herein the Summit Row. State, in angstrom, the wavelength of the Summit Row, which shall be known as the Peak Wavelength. 6565.20 angstrom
